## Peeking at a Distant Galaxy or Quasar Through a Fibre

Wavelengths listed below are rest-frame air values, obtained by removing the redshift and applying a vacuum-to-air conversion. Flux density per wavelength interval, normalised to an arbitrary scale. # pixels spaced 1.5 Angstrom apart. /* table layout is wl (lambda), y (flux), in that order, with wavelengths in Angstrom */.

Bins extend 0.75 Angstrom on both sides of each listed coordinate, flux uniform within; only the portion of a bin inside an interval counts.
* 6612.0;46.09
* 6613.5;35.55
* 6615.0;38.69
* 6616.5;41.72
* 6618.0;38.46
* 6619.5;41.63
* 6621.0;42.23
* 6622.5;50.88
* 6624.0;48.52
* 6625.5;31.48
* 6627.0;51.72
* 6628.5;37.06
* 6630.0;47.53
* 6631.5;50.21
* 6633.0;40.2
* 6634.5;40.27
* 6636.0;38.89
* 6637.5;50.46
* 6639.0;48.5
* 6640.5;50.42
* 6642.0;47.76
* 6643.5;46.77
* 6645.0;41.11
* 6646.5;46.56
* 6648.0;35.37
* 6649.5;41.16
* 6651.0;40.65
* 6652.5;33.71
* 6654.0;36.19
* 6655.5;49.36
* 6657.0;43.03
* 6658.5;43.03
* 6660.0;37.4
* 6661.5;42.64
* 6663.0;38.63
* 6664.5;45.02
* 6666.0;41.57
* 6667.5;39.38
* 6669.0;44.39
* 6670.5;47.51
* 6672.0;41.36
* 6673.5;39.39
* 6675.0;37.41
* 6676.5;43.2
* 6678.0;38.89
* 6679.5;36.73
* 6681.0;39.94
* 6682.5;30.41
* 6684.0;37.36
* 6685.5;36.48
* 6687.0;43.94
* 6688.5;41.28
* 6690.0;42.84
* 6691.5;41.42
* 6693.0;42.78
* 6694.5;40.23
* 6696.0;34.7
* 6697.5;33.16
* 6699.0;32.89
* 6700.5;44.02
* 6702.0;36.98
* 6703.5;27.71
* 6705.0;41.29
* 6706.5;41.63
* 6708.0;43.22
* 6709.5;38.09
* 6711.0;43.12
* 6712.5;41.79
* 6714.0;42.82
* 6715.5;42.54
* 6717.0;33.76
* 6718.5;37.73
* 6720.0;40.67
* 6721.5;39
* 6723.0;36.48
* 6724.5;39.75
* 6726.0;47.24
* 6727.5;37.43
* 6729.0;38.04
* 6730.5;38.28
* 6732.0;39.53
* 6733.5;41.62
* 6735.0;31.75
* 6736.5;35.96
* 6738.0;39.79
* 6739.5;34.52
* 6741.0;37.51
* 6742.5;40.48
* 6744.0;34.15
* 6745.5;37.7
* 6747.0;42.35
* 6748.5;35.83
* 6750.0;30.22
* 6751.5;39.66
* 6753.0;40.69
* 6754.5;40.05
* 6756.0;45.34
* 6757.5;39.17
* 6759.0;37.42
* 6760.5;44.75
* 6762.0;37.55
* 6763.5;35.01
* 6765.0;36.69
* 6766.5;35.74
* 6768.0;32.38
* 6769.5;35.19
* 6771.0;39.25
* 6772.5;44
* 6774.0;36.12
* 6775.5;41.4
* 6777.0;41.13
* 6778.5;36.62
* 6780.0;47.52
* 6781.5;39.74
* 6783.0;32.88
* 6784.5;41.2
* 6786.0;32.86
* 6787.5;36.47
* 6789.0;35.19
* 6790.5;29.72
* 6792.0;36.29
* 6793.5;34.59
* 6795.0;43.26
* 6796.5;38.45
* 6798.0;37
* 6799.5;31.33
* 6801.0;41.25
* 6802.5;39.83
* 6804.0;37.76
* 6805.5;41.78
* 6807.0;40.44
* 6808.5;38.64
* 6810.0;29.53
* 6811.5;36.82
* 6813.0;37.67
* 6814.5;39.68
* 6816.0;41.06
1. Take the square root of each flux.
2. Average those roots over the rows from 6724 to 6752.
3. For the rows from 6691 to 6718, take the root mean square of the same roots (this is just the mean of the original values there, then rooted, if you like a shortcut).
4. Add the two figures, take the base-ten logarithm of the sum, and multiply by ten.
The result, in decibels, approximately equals 10.9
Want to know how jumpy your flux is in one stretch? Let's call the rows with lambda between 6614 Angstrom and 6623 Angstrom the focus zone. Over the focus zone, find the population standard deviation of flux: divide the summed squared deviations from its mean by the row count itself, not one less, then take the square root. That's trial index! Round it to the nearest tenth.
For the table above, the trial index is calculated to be 4.1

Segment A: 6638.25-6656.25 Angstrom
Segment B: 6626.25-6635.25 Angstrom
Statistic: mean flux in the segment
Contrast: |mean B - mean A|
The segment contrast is 1.4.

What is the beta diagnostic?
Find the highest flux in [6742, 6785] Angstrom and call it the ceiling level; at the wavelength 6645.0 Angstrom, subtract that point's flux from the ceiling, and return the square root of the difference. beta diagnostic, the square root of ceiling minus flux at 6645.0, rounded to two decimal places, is 2.53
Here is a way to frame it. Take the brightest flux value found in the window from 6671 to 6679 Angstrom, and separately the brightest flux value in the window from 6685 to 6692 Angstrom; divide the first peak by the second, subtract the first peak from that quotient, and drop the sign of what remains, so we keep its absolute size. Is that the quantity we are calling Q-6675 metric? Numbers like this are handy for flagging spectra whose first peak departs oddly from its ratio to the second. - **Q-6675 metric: 42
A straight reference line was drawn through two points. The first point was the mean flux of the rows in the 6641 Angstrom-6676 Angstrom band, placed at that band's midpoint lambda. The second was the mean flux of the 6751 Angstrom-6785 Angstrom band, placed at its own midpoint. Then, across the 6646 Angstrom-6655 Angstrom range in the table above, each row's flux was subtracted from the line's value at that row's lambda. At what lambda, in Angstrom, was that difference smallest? 6646.5 Angstrom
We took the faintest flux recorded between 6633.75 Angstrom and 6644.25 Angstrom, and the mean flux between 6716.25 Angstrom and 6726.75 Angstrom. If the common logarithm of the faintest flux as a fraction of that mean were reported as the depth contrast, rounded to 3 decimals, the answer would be -0.004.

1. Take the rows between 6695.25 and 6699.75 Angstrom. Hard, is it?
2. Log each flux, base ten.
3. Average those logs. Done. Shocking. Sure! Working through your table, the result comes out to 1.53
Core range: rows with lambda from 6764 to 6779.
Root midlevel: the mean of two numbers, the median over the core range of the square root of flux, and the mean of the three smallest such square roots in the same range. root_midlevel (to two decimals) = 5.96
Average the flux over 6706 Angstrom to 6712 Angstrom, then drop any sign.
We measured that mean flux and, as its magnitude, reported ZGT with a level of 41.5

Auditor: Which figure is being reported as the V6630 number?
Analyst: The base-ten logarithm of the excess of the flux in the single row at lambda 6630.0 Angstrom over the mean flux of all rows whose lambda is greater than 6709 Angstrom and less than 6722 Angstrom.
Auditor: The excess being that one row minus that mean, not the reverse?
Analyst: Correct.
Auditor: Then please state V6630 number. 0.88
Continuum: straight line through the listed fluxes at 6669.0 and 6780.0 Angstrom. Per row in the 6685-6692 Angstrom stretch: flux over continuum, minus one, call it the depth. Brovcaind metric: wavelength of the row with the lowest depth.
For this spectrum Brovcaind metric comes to 6685.5 Angstrom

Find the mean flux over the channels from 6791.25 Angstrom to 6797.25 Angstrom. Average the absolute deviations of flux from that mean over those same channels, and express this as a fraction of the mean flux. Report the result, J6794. 0.071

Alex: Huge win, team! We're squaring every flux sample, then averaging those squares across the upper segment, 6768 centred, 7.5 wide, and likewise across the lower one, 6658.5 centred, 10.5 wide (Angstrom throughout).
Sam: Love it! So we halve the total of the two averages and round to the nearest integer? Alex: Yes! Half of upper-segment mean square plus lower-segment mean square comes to 1514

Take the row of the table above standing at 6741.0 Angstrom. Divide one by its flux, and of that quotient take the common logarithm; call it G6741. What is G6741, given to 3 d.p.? -1.574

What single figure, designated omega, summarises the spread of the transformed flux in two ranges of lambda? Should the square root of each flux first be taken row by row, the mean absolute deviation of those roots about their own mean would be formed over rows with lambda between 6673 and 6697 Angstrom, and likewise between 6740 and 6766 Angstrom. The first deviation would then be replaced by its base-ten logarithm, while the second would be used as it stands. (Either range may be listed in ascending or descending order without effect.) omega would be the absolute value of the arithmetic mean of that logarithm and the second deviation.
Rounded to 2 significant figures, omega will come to 0.21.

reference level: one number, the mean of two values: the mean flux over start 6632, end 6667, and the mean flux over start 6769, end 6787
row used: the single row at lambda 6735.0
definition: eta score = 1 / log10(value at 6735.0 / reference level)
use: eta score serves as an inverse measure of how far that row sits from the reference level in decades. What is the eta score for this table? -9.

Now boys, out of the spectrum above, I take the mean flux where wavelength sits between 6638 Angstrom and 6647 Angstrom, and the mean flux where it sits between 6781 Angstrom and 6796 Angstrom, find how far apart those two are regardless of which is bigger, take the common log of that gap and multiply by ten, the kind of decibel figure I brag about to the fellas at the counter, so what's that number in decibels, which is 10.3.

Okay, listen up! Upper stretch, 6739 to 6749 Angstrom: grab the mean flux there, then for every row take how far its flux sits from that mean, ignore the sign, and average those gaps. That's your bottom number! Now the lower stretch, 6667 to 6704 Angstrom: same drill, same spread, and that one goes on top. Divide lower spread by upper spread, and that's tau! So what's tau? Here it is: 1.6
